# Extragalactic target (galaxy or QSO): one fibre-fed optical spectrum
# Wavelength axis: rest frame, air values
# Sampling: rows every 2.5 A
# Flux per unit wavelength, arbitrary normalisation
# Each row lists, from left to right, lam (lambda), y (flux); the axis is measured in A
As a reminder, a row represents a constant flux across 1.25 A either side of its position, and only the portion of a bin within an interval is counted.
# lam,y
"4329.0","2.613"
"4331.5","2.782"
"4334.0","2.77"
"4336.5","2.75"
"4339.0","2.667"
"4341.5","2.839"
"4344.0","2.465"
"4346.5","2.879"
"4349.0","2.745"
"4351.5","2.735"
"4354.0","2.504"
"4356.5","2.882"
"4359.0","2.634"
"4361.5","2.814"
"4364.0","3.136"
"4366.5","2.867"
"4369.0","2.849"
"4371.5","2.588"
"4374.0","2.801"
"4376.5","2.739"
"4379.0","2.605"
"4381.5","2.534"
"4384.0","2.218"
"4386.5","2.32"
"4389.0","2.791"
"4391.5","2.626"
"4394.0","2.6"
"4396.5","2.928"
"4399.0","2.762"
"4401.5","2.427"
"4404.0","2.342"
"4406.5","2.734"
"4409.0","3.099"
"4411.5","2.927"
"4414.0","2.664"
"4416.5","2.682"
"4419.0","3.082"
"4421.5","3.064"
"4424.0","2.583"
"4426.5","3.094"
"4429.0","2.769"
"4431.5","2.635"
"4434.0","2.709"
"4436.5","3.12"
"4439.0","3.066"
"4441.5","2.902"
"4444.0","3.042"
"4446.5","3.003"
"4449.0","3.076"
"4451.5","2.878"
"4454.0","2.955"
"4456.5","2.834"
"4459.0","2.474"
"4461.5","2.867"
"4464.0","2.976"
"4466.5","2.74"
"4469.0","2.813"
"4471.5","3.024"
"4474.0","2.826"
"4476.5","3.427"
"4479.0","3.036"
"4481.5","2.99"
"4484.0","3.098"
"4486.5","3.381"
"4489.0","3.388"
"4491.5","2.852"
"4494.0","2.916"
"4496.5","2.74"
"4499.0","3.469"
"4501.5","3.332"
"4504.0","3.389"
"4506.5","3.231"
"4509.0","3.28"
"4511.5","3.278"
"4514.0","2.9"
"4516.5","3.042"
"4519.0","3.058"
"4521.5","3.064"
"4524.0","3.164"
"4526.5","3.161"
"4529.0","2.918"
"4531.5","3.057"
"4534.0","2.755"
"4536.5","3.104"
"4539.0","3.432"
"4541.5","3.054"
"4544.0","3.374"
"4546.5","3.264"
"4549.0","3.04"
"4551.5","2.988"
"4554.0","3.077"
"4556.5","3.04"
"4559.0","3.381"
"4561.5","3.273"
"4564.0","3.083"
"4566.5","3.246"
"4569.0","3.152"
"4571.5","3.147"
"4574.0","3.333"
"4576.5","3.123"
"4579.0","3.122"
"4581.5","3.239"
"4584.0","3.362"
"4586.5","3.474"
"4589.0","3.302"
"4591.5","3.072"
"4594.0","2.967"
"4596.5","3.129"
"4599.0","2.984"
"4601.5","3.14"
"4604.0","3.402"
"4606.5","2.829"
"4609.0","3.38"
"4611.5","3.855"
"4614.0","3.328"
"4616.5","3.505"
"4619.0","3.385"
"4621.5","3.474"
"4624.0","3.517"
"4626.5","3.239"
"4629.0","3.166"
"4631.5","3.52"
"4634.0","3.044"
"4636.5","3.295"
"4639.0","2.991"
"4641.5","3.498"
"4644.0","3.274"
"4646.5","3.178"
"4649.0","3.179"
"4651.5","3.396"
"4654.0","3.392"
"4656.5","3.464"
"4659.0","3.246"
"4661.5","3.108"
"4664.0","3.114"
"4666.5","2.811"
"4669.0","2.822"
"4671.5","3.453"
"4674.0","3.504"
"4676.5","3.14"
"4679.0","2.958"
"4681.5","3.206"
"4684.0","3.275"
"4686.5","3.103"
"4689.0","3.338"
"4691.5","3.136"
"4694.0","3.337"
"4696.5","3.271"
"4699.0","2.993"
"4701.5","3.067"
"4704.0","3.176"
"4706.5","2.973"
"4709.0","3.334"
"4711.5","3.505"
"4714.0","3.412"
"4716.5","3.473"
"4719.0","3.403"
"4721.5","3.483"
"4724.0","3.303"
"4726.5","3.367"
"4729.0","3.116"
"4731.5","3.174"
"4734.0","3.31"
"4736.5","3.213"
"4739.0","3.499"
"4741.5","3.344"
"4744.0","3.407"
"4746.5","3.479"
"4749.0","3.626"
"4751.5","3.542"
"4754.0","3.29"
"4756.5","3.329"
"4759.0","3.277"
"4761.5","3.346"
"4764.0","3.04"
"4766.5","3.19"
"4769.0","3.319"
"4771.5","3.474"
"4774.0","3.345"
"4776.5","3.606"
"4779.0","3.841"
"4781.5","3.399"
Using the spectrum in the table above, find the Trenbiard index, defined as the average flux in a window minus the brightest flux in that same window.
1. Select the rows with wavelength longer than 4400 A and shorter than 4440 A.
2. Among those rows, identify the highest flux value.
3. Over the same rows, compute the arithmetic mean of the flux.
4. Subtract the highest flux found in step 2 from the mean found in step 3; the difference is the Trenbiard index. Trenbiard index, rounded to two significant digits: -0.31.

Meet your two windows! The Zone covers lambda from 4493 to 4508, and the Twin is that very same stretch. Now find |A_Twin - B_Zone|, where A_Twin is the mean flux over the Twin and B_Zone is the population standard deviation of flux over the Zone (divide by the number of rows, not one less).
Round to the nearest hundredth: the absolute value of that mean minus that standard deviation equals 2.92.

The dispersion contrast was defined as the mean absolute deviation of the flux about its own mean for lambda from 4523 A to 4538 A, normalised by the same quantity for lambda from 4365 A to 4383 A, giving 1.1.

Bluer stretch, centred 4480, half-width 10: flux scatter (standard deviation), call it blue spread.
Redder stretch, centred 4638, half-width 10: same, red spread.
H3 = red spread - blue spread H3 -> -0.03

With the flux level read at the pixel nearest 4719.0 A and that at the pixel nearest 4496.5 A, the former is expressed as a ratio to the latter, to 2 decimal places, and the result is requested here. 1.24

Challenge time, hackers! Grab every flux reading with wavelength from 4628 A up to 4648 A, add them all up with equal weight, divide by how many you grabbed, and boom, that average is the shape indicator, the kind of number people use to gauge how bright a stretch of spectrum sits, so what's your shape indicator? 3.25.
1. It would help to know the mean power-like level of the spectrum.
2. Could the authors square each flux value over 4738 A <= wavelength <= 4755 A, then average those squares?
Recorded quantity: 12.0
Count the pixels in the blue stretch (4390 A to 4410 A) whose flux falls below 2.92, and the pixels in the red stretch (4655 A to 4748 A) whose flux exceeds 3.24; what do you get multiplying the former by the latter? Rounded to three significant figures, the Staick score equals 126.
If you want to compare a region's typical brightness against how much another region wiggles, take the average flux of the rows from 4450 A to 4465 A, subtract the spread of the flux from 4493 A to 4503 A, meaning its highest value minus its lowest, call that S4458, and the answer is 2.10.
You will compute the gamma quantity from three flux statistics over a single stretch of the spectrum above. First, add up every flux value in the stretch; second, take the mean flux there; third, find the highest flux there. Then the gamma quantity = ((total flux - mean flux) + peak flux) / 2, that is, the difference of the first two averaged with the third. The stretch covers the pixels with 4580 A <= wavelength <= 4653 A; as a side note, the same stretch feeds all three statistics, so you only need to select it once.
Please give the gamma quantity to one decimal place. 47.8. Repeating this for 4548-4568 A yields 12.7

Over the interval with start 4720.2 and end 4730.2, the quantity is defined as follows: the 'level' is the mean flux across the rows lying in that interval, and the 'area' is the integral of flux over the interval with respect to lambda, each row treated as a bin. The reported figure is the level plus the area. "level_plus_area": 36.5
